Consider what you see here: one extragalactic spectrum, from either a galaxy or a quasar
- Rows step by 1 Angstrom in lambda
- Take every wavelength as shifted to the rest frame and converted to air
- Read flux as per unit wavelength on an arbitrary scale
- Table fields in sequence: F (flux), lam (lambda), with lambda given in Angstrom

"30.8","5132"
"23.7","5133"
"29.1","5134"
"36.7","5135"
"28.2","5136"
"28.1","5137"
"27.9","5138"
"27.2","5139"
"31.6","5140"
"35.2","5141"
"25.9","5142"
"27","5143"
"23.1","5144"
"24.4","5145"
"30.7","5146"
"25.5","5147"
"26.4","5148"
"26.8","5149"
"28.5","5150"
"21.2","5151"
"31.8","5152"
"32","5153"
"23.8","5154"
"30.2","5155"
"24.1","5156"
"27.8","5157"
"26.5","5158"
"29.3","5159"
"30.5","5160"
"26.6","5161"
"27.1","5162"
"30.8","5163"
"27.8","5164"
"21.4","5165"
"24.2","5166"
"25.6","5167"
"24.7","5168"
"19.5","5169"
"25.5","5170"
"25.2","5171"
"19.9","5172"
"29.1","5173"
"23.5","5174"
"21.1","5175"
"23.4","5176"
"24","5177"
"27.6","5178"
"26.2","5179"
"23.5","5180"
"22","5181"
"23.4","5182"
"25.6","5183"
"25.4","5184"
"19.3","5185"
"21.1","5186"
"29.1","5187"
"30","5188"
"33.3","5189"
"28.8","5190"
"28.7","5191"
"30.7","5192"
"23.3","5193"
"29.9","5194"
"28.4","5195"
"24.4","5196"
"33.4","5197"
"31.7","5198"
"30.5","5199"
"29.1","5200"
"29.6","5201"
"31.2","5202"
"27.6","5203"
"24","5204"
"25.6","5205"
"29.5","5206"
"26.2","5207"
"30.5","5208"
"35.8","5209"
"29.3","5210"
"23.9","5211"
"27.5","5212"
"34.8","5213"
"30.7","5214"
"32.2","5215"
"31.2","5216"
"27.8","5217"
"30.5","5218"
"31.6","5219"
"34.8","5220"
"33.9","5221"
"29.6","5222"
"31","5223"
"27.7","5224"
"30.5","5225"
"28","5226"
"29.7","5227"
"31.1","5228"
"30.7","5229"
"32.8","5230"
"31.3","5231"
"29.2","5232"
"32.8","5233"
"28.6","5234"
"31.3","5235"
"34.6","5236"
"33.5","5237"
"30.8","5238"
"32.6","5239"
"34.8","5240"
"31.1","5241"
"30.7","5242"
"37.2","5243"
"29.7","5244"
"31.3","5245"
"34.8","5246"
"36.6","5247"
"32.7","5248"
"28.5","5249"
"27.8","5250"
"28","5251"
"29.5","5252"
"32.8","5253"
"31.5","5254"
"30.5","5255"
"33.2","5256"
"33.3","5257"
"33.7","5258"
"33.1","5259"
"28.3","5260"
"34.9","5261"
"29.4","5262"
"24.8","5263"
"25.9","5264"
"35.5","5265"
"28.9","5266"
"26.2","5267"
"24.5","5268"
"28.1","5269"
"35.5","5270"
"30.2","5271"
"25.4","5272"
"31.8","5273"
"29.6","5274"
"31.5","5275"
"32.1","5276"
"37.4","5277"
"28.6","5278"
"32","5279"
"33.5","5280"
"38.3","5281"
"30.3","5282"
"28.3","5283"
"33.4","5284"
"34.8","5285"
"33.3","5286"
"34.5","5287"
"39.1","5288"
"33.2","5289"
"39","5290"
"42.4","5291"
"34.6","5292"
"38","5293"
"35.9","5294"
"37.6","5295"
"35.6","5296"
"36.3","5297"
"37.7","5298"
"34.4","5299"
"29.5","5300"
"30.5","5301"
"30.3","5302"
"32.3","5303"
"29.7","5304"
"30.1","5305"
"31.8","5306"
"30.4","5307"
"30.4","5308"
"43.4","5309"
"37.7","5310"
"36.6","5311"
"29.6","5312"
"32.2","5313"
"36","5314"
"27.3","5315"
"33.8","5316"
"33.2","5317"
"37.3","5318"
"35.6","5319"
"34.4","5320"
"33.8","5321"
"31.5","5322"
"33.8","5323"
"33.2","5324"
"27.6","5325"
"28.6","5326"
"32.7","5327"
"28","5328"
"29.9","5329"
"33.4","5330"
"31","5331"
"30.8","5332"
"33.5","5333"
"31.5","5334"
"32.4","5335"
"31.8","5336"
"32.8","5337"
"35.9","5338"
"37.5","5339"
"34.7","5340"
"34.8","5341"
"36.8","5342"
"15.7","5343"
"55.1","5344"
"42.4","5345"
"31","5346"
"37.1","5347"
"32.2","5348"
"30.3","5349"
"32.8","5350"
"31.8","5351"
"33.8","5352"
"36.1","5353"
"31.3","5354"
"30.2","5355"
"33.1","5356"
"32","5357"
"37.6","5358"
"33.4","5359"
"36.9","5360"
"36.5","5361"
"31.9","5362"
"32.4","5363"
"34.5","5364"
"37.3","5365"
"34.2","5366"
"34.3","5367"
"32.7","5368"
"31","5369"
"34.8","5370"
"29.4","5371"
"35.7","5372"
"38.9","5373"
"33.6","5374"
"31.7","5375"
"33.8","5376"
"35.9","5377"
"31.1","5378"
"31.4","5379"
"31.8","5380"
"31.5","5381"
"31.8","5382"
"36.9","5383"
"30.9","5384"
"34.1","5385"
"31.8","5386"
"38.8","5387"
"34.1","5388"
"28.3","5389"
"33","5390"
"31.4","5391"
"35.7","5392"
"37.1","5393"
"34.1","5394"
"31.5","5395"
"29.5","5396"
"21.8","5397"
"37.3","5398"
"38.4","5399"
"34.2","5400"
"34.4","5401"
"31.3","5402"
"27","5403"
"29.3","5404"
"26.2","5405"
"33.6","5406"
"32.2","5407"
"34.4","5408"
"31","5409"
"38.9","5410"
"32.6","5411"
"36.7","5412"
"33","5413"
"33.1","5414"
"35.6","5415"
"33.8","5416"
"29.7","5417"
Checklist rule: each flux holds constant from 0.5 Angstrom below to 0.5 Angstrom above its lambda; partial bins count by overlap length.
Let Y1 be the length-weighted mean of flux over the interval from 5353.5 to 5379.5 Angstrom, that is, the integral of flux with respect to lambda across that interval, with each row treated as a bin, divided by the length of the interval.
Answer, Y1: 33.7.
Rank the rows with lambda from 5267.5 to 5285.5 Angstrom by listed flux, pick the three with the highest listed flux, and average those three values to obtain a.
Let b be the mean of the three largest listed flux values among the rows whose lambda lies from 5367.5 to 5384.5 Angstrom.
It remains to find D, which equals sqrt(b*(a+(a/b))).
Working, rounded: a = 37.1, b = 37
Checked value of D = 37.6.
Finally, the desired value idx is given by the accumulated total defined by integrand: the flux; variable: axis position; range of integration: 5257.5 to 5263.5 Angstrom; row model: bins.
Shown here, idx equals 184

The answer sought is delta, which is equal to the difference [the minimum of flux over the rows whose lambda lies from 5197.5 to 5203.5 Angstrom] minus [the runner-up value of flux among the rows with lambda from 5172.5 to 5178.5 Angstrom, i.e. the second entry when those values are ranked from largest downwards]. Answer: 0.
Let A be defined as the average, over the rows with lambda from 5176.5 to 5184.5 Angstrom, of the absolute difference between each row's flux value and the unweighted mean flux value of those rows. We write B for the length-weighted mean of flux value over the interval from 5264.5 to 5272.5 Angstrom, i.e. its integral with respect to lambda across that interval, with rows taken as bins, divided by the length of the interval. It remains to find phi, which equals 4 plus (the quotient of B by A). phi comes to 23.7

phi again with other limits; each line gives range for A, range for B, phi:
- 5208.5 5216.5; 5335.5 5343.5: 15.5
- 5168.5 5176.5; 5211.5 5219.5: 16.7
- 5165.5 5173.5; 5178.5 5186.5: 14.3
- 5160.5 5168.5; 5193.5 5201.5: 18.5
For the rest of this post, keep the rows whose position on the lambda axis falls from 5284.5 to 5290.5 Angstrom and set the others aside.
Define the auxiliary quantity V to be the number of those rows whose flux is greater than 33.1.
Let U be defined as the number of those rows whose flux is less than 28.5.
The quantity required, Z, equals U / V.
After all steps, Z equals 0.0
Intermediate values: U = 0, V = 6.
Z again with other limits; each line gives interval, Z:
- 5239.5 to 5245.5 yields 0.0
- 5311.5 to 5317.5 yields 0.3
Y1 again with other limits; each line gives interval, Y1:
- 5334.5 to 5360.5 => 34.2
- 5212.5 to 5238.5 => 31.2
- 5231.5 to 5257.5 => 31.8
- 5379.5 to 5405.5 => 32.4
